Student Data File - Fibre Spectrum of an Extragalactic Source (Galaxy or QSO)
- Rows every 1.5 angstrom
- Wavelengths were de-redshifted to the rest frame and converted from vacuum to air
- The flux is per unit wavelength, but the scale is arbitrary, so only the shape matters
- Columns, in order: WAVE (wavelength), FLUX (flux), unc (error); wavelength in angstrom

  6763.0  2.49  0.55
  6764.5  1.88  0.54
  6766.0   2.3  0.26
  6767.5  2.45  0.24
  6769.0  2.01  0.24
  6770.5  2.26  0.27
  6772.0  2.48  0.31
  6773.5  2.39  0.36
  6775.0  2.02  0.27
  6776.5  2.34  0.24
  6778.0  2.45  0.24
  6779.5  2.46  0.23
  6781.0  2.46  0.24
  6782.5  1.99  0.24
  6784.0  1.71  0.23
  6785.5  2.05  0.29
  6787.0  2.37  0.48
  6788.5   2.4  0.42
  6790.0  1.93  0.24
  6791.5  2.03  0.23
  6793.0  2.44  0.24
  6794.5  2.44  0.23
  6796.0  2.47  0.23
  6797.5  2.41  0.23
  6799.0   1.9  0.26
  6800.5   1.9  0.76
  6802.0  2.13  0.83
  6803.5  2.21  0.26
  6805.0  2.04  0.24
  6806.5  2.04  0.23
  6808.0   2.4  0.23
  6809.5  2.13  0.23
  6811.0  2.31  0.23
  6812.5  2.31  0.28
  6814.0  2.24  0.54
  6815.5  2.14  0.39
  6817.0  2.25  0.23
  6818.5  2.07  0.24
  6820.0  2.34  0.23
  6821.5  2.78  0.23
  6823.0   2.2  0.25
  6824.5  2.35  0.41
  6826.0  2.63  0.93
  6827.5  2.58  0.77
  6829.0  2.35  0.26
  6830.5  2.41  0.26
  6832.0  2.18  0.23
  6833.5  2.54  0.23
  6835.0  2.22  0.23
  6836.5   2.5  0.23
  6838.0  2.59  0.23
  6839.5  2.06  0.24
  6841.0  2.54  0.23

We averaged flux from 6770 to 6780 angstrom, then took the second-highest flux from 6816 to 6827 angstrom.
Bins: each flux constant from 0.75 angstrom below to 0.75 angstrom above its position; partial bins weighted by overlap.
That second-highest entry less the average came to 0.29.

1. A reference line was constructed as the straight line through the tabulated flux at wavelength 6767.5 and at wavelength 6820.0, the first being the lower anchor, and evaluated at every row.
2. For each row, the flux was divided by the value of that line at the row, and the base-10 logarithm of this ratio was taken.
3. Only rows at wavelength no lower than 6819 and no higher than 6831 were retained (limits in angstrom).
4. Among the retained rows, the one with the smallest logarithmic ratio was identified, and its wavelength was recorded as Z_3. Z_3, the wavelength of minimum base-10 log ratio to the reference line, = 6823.0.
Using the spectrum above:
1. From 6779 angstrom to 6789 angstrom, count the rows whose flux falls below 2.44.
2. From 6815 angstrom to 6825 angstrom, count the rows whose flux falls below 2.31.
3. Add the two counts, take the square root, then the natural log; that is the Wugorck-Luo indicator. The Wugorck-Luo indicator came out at 1.10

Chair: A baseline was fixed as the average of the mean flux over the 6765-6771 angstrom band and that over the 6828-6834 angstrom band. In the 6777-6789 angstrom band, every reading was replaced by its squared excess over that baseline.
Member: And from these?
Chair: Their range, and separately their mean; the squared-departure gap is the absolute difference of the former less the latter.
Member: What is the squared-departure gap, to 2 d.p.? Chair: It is 0.28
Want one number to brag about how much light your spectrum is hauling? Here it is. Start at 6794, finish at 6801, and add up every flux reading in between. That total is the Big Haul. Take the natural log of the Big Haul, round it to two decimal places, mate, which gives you 2.41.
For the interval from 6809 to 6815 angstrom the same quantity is 2.20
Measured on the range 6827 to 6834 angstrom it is 2.49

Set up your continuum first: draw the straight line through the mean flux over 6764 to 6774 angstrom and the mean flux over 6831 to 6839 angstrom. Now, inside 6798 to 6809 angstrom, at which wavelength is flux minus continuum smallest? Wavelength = 6800.5 angstrom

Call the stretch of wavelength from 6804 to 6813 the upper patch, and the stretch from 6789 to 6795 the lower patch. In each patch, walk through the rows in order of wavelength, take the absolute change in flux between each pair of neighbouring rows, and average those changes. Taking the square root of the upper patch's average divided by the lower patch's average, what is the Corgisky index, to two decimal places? 0.98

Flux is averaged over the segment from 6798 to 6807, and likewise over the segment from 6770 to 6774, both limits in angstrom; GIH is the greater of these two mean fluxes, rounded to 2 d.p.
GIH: 2.38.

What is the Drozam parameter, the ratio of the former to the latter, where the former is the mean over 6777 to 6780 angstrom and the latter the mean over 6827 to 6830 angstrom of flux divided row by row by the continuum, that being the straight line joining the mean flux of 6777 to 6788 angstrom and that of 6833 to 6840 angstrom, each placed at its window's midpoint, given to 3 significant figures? 1.07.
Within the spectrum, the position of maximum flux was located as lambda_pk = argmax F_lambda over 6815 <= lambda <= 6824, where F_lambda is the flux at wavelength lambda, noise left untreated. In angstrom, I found 6821.5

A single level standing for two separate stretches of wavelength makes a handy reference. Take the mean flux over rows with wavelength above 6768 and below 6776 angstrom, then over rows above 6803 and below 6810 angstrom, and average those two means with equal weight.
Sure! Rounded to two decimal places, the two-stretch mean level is 2.20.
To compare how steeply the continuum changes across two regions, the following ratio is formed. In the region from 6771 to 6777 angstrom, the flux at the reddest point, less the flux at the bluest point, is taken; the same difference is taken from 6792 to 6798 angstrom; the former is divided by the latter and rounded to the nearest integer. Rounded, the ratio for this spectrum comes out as 5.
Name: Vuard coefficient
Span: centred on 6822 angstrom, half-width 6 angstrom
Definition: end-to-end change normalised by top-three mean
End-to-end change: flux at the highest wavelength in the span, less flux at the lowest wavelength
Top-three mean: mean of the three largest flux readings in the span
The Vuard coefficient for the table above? 0.12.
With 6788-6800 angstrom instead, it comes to -0.20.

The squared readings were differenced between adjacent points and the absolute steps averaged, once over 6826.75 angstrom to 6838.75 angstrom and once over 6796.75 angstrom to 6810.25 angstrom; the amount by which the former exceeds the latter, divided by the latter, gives 0.22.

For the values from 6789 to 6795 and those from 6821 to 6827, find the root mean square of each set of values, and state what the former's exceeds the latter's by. -0.3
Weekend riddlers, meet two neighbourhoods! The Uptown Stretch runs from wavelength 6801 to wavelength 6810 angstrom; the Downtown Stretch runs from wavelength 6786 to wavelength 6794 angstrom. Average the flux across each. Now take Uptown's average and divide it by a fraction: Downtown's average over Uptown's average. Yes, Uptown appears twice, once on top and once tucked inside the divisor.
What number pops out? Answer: 2.1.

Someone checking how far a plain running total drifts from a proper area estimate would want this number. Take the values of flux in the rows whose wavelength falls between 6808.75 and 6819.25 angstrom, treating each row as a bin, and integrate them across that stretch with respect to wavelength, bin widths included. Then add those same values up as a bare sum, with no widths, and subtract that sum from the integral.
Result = 7.7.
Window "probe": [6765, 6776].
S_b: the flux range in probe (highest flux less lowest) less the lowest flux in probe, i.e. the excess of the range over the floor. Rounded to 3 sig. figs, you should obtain -1.54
